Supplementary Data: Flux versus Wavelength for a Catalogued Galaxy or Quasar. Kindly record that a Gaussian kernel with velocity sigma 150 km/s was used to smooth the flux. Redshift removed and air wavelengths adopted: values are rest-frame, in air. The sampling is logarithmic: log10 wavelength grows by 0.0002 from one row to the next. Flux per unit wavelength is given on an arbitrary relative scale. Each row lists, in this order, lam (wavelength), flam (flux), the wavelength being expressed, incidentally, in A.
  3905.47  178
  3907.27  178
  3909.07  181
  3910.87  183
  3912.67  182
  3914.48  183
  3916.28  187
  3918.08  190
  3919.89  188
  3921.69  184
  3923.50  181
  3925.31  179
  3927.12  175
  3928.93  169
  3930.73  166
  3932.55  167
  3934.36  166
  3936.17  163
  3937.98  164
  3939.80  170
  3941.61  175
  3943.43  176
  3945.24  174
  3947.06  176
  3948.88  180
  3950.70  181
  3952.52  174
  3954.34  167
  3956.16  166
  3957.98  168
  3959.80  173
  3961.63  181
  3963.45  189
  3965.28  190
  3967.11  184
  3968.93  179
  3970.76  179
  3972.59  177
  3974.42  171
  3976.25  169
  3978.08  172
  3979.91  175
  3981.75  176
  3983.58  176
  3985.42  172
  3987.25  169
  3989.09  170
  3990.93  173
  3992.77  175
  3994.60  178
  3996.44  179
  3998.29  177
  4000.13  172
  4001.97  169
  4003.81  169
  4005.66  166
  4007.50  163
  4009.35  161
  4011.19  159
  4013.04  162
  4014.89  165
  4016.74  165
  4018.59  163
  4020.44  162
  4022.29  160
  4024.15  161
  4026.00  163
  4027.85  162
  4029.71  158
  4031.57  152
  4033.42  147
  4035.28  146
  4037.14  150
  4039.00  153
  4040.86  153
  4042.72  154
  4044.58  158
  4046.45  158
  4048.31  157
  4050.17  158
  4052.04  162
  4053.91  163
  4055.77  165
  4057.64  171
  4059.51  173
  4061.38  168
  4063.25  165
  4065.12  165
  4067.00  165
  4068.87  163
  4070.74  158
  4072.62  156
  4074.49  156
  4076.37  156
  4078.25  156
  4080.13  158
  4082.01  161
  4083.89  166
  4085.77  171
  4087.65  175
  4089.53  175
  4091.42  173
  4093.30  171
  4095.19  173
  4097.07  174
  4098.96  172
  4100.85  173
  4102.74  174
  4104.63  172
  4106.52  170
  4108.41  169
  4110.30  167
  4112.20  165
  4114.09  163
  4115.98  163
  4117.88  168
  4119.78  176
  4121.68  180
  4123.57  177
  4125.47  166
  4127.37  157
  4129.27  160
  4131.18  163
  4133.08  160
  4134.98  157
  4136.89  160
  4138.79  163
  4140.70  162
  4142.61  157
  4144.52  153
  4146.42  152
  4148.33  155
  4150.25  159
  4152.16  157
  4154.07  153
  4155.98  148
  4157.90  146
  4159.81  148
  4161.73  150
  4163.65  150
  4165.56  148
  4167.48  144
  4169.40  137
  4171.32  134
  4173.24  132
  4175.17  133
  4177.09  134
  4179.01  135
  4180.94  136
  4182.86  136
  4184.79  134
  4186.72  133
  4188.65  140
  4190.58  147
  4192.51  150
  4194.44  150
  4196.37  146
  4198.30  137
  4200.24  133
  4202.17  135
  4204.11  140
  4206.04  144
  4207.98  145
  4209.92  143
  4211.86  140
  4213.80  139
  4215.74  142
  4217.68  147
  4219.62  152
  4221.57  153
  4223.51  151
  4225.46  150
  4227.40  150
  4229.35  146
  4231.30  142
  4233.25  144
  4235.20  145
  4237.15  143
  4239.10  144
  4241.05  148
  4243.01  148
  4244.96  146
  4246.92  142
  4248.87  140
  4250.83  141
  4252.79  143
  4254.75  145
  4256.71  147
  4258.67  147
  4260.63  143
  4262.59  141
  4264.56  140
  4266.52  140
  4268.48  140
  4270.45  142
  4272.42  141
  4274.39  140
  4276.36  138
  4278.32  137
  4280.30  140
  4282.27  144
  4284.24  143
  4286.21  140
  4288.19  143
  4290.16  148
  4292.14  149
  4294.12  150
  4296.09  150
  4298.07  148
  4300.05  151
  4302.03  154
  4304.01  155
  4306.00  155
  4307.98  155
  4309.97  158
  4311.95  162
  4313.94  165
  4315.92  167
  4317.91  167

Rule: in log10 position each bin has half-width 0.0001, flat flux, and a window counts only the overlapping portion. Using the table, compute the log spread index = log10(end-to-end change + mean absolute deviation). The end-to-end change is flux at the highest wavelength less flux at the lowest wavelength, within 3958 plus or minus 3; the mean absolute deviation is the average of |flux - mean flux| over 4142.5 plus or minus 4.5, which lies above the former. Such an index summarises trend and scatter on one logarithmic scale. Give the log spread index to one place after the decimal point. 1.0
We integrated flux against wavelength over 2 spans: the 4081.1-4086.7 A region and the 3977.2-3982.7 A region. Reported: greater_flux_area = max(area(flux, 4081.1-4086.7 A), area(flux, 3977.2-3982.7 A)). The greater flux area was 959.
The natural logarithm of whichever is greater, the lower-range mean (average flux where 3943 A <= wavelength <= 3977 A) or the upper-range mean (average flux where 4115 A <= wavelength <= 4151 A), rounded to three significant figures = 5.17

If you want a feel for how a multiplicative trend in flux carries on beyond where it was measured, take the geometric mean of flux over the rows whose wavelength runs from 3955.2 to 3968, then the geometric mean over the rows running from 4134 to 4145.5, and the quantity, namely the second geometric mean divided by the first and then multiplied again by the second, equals 141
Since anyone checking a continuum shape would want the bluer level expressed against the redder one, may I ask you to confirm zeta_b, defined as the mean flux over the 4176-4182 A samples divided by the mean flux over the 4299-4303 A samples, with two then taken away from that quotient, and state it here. -1.11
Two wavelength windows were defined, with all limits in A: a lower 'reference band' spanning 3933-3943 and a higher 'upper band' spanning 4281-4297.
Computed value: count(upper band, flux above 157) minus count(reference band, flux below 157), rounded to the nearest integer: 0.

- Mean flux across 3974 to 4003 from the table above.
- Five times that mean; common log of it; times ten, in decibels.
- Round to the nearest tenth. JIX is 29.4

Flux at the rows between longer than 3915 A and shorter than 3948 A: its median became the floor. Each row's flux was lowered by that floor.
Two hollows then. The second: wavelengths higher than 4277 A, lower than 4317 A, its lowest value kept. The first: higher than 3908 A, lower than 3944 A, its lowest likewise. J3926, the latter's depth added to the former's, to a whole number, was -50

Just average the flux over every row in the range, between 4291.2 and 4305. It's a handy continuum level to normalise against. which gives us 151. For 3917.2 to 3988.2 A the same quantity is 175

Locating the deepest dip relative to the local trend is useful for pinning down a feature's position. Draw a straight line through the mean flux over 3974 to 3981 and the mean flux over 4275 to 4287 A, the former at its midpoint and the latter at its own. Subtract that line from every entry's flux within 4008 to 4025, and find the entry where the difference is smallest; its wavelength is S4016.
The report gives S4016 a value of 4011.19 A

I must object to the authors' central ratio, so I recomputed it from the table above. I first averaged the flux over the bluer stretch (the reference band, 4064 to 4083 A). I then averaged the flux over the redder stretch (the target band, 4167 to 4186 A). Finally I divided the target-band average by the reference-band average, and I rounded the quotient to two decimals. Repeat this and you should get 0.85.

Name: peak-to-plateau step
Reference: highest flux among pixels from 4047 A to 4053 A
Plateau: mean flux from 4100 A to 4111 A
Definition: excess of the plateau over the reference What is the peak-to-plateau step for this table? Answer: 9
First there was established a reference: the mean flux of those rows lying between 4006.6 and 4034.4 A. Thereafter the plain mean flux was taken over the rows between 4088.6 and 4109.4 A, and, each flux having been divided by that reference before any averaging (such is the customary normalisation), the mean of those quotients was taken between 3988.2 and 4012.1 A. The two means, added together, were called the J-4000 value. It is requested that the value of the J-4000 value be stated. 173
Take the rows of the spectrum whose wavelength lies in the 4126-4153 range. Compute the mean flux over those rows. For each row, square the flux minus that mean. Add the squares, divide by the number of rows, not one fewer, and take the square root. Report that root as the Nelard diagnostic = 3.3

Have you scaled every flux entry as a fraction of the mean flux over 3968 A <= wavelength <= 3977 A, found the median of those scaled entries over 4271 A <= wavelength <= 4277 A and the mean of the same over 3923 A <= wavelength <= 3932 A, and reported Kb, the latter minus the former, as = 0.19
